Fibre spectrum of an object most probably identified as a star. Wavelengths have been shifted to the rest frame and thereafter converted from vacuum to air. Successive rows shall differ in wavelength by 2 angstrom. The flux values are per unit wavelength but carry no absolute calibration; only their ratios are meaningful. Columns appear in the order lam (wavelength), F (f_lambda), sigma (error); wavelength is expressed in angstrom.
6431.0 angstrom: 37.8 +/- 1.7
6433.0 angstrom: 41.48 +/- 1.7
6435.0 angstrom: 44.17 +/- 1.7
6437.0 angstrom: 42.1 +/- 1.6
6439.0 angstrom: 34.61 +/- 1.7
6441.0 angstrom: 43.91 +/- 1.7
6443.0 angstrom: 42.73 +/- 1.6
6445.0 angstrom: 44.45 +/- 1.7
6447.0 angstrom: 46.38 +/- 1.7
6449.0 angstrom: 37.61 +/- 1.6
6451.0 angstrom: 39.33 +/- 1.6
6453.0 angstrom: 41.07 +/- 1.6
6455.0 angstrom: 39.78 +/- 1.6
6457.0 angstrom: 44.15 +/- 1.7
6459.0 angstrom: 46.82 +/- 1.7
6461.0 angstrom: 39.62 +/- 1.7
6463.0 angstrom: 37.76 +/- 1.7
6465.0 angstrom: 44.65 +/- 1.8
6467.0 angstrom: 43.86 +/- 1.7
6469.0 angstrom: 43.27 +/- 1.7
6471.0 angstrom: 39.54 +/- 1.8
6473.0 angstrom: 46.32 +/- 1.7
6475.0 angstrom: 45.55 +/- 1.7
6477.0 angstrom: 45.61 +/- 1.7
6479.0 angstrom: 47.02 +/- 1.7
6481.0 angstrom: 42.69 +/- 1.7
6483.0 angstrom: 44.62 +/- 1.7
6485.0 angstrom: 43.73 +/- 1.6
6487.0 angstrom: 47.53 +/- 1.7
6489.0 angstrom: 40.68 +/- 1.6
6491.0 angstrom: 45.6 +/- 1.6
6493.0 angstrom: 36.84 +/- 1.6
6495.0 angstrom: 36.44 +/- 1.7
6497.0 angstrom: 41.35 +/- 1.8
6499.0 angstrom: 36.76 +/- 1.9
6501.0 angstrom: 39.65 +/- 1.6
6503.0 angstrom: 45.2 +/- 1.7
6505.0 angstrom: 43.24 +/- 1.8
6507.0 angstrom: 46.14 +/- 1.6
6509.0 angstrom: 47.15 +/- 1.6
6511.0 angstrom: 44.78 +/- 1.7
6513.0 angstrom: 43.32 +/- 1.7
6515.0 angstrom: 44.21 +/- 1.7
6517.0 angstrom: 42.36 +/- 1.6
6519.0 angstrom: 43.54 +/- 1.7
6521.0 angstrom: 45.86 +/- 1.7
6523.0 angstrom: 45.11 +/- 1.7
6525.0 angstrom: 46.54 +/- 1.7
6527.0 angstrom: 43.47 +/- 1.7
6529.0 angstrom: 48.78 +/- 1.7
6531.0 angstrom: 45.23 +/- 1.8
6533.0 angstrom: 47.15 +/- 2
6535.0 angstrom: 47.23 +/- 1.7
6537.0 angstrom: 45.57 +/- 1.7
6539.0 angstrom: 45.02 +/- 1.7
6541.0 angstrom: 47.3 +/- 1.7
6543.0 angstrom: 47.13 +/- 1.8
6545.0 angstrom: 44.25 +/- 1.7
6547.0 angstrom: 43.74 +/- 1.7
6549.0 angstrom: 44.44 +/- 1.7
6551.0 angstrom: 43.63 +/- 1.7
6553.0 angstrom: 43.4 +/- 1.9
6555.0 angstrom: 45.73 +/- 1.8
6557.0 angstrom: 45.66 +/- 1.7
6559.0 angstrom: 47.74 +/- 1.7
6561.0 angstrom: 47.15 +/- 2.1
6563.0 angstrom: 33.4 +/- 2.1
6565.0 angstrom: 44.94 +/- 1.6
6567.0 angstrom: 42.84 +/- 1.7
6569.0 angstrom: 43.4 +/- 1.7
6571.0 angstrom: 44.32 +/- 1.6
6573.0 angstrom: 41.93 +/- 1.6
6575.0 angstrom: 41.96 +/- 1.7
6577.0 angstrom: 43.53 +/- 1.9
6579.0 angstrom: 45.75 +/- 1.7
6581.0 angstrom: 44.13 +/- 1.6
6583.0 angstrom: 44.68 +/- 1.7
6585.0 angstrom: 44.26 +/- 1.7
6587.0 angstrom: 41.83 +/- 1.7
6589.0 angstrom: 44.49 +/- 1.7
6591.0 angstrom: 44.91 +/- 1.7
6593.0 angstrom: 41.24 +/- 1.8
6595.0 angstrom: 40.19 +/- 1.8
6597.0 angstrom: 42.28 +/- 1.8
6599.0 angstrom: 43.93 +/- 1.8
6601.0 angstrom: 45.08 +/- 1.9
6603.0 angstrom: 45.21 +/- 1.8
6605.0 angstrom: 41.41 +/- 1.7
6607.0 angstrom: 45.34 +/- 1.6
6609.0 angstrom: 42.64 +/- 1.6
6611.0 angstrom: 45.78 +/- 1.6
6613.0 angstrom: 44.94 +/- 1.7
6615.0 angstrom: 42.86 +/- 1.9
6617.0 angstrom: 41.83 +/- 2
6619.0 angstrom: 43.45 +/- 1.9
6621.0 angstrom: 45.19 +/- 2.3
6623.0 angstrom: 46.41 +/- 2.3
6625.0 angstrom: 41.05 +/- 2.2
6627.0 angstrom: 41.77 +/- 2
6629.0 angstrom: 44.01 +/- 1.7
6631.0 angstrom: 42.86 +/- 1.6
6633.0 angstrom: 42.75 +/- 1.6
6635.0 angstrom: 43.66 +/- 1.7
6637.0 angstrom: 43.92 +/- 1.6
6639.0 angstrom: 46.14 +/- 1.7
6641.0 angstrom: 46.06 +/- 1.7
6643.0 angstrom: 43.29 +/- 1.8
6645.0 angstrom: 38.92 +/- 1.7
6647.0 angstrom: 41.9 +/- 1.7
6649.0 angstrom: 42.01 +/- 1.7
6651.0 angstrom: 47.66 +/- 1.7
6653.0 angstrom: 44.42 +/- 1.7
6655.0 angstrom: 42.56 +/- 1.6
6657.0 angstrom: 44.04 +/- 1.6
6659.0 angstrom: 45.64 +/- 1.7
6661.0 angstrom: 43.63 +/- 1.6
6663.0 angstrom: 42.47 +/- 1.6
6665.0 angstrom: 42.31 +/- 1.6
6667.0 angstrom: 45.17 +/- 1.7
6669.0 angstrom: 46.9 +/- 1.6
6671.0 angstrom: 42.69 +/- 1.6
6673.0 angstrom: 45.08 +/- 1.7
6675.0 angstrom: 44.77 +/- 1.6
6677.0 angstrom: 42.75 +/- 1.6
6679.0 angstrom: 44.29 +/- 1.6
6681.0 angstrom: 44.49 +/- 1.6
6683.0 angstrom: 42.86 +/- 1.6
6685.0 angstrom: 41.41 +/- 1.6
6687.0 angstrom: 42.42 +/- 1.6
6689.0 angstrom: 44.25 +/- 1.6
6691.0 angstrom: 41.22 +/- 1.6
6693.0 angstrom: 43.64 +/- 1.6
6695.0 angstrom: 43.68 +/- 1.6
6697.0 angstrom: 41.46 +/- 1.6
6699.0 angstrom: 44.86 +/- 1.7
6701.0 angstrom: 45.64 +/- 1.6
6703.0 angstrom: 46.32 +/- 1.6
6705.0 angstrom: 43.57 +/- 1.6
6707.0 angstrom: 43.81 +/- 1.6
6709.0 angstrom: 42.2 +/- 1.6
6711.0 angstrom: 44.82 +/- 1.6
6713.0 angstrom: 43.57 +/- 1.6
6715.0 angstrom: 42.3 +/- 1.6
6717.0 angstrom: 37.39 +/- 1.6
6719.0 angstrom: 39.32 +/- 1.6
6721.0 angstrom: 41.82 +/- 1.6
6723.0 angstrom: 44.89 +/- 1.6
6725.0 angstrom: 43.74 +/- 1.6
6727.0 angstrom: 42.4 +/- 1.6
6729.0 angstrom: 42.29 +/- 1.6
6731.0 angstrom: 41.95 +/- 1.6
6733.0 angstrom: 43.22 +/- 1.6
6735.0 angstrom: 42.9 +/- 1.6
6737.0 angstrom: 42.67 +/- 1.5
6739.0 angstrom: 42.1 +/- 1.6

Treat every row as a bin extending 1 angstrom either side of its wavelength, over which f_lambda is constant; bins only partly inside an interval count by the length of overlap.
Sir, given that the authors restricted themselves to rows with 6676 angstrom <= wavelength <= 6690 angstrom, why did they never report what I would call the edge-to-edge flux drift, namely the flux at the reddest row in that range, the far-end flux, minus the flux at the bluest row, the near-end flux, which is 1.5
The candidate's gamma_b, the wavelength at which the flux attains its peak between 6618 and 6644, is 6623.0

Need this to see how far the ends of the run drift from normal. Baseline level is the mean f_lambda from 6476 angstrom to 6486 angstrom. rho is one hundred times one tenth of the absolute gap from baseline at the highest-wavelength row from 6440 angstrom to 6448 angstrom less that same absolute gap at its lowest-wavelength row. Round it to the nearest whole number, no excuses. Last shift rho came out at 8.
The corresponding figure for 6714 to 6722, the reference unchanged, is 5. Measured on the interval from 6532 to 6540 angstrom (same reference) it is -21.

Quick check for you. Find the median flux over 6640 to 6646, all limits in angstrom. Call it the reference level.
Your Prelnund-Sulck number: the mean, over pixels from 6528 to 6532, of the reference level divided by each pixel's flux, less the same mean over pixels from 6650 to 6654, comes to -0.019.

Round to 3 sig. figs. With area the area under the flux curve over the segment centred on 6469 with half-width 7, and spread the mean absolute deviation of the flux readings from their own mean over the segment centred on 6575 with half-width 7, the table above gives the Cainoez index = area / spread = 606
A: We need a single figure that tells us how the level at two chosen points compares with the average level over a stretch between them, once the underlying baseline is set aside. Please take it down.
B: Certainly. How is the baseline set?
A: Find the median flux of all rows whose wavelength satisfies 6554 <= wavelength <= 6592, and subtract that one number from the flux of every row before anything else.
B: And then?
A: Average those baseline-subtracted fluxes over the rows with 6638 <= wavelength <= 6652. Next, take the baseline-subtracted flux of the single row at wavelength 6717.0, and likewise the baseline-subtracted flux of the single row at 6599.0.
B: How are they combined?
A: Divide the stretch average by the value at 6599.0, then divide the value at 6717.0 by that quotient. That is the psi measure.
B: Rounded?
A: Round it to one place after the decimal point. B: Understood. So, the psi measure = -4.4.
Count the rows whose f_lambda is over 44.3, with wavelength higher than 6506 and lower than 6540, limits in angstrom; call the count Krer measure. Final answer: 12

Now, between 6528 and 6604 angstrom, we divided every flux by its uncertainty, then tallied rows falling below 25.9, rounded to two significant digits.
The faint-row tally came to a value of 19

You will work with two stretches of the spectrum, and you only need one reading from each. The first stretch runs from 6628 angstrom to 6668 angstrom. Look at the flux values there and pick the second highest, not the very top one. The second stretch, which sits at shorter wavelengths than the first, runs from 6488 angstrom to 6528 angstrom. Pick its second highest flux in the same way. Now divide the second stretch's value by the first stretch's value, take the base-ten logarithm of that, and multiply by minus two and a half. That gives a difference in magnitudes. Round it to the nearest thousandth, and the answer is -0.009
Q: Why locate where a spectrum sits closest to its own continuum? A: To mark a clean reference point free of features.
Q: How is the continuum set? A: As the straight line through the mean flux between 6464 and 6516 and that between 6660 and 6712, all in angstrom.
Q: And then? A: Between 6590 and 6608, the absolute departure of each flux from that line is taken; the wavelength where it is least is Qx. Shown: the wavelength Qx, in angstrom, 6599.0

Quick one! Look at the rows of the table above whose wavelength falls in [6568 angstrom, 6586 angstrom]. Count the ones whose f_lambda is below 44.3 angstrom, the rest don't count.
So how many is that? 6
